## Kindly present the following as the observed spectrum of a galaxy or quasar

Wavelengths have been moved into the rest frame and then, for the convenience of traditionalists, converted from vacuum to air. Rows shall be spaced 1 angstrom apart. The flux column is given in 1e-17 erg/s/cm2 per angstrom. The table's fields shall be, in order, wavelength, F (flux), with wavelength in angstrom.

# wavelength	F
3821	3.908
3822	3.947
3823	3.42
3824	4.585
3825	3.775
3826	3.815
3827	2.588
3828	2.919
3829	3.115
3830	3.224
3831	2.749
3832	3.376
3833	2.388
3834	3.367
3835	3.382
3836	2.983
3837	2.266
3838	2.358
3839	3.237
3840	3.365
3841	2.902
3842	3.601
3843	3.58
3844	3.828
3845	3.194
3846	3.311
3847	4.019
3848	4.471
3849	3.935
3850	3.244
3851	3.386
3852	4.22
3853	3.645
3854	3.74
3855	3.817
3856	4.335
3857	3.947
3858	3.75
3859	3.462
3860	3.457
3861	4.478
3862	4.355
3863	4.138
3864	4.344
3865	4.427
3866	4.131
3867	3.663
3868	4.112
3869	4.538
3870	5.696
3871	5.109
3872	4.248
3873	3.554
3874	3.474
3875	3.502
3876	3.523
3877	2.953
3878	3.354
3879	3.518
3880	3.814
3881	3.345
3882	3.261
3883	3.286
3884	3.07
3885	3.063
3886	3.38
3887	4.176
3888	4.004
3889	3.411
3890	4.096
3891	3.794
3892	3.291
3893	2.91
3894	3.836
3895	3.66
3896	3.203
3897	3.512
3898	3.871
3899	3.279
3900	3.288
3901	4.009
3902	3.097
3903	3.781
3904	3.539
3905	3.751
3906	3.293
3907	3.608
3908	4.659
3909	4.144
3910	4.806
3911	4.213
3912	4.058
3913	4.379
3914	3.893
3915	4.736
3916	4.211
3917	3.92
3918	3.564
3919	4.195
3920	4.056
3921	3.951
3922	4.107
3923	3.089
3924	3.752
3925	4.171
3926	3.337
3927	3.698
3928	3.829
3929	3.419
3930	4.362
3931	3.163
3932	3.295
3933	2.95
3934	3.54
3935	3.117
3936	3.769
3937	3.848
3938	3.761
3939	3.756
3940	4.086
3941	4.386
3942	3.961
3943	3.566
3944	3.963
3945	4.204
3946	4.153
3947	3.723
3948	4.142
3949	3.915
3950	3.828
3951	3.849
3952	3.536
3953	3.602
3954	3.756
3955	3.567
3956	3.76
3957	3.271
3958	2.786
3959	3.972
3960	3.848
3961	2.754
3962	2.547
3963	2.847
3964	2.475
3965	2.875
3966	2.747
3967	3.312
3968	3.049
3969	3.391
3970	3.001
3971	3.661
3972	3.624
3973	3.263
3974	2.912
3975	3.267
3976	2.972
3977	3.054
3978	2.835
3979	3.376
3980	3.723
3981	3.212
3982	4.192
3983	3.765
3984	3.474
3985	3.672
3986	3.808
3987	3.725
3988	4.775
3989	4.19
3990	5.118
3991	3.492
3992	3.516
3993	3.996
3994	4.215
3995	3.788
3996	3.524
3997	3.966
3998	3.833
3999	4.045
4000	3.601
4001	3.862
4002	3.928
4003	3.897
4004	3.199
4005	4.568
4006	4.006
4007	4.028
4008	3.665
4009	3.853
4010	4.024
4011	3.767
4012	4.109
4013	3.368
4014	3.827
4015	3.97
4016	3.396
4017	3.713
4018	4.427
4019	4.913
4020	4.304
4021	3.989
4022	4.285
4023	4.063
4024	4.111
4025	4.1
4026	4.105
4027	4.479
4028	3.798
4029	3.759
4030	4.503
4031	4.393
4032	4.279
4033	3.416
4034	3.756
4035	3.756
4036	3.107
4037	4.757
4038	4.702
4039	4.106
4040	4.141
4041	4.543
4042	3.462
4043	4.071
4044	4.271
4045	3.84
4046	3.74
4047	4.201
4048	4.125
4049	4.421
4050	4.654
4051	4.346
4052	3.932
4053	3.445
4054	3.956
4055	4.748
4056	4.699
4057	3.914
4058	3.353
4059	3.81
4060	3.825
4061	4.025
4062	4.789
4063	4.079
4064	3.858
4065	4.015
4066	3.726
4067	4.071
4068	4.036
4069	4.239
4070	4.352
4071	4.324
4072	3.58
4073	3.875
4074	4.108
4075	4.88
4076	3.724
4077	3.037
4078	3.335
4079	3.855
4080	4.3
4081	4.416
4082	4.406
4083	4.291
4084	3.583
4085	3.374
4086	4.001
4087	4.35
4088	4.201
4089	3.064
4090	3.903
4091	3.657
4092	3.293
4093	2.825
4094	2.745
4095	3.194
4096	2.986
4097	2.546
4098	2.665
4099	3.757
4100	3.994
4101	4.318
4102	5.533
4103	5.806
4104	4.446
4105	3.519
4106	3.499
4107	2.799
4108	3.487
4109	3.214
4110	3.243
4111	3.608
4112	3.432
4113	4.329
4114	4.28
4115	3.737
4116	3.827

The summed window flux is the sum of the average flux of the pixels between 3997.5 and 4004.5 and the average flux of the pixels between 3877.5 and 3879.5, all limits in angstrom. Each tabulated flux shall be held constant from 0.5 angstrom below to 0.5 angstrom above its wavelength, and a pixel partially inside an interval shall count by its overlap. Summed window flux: 7.2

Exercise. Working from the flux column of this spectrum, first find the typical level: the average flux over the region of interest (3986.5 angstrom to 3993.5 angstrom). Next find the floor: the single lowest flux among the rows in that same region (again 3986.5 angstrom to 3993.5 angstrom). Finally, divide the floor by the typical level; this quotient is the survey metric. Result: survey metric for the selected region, 0.848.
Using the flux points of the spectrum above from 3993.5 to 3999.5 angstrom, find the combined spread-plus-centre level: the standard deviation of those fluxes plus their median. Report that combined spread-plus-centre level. 4.1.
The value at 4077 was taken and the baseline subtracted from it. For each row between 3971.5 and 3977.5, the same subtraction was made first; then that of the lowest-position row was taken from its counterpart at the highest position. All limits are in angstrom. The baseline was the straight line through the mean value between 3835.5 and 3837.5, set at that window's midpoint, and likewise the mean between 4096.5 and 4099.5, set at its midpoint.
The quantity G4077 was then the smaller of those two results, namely -0.6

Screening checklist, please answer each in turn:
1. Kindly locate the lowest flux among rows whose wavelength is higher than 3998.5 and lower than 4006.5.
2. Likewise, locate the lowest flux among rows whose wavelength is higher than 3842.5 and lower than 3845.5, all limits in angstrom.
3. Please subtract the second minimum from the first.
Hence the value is 0.0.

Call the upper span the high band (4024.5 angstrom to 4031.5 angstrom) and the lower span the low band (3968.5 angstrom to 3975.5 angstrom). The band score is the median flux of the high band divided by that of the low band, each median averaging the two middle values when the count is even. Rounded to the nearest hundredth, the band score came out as 1.26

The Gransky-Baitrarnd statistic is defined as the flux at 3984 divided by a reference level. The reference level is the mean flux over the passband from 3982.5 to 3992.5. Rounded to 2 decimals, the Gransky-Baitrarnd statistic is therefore 0.88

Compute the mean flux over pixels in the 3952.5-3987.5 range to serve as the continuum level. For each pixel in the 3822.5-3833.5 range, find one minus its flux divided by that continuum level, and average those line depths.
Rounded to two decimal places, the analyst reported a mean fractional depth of 0.01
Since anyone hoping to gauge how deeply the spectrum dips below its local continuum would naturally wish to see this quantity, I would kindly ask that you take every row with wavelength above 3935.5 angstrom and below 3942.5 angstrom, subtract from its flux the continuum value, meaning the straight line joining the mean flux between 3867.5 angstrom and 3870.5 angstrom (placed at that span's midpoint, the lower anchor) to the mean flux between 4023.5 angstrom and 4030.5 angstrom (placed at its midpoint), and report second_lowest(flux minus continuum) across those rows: -0.73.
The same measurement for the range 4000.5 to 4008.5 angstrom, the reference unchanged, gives -0.54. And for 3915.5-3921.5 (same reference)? -0.66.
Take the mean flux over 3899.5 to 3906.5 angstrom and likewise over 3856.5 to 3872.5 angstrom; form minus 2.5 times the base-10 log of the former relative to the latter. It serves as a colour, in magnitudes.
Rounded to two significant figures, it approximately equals 0.20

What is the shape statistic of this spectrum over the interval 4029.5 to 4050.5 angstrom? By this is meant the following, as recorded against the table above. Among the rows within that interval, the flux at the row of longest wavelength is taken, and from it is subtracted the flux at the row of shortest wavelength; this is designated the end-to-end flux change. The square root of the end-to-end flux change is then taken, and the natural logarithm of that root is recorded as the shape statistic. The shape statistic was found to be -0.9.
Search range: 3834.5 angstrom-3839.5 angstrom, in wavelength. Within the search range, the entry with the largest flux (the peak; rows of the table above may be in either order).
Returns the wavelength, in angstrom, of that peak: 3835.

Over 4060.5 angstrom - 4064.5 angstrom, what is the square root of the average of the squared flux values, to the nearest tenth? 4.2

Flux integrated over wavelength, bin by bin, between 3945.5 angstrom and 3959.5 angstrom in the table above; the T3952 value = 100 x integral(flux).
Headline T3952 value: 5186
